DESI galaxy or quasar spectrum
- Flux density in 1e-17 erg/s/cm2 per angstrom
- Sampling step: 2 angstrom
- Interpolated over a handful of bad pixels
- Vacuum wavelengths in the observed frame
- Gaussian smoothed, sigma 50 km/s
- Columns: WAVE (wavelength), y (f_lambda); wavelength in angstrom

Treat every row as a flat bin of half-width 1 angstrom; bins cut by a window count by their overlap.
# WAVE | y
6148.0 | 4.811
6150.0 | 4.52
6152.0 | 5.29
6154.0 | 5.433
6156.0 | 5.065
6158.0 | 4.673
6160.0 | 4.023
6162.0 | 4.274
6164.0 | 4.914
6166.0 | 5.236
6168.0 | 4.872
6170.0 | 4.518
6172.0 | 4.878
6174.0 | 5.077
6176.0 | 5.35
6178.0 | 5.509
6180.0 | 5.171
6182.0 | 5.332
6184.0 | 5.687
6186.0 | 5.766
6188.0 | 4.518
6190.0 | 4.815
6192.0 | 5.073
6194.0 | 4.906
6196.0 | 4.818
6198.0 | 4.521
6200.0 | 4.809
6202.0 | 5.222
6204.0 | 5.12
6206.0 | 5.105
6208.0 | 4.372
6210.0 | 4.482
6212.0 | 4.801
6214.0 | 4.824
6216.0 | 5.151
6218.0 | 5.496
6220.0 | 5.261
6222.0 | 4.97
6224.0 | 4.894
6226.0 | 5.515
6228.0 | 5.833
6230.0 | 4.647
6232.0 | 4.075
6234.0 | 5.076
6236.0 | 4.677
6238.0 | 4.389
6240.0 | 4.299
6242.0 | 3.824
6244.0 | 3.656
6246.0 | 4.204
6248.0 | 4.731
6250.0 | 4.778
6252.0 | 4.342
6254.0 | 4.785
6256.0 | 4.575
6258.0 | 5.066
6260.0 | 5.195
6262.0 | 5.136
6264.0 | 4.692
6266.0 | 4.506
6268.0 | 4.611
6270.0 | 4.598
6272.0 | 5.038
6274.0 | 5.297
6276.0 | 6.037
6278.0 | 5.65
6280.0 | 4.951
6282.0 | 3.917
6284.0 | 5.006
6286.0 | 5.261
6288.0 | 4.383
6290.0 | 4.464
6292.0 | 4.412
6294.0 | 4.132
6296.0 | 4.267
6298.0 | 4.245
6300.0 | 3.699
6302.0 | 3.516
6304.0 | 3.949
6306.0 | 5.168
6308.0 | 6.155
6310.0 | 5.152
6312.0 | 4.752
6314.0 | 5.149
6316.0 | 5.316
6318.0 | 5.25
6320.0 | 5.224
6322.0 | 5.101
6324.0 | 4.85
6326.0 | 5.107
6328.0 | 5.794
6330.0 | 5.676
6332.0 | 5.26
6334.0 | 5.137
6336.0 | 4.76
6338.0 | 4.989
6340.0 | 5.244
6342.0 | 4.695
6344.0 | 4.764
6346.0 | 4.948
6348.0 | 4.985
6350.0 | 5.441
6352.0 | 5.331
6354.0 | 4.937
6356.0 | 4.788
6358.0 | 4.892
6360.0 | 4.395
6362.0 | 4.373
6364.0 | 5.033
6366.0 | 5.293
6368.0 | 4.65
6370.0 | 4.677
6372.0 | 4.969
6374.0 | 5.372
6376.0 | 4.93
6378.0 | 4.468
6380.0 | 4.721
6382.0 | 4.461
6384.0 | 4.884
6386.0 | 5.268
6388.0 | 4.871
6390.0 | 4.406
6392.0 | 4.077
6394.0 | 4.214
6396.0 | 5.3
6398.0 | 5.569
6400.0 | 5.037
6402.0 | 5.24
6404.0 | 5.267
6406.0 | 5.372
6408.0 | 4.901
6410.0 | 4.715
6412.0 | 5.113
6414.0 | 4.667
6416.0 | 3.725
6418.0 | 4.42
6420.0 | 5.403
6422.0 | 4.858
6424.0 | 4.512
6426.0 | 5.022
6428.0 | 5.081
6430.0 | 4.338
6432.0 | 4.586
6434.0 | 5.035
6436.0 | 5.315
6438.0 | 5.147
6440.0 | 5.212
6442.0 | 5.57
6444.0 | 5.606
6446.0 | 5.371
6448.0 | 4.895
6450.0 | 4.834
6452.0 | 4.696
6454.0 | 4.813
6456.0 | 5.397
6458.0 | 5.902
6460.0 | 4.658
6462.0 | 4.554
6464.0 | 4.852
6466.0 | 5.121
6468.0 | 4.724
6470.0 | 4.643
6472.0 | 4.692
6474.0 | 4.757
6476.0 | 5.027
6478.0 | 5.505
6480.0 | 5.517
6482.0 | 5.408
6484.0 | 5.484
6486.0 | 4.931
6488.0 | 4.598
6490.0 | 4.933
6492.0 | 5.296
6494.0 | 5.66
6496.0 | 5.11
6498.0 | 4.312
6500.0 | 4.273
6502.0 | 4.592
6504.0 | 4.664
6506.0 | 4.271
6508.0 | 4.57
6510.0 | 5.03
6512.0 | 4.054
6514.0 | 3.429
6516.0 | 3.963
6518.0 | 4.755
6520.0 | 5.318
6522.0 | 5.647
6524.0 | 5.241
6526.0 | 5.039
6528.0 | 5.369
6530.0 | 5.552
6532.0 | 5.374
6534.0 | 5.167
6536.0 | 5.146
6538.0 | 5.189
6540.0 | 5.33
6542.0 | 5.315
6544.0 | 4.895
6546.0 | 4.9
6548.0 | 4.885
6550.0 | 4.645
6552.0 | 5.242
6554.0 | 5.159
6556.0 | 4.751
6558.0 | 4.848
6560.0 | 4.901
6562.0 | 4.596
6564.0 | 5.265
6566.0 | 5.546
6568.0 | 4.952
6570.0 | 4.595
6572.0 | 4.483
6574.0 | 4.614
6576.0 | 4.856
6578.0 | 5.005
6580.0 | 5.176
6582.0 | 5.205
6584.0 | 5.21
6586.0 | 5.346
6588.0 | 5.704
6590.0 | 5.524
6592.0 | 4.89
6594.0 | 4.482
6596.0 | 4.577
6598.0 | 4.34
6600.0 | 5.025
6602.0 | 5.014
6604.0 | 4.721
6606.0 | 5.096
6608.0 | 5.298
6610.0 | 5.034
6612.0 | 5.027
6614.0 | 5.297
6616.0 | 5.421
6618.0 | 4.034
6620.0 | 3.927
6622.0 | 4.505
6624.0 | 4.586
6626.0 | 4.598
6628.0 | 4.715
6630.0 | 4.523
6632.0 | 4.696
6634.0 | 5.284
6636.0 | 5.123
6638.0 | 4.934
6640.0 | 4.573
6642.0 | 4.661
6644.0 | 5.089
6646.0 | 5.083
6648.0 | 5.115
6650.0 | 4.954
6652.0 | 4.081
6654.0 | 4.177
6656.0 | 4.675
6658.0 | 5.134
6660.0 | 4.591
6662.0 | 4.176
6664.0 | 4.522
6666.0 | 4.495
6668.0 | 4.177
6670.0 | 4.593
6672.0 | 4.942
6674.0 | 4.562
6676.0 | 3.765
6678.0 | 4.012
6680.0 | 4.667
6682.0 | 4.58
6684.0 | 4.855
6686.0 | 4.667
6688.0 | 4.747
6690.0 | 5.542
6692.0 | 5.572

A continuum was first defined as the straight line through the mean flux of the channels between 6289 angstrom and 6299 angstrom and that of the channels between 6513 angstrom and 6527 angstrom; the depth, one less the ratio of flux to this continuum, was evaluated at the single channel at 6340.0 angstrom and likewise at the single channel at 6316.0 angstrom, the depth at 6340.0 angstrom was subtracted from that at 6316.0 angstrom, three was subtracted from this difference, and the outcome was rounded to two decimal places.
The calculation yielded -3.03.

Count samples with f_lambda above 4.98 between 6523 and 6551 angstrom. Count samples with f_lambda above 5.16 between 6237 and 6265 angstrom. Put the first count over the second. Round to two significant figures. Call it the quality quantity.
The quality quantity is 10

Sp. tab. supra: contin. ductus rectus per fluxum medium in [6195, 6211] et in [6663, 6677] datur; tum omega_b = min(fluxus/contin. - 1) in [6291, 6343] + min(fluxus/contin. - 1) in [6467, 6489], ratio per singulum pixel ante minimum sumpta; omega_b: -0.25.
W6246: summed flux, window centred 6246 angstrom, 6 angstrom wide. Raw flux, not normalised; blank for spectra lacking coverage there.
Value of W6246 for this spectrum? 12.6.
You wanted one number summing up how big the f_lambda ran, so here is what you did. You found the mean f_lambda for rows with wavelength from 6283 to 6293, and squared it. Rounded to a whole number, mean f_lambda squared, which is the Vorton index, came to 22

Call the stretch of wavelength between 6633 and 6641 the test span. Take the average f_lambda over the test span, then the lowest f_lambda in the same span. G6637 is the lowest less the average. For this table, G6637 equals -0.4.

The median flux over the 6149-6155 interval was 5.29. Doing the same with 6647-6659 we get 4.81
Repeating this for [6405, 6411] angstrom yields 4.90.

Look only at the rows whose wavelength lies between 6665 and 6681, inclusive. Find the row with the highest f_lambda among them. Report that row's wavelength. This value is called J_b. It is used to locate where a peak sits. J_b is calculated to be 6672.0 angstrom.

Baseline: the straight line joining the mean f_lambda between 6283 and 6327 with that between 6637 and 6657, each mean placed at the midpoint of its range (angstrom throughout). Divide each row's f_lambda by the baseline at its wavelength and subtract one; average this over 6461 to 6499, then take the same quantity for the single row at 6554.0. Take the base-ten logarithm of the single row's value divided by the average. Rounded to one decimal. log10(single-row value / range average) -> 0.2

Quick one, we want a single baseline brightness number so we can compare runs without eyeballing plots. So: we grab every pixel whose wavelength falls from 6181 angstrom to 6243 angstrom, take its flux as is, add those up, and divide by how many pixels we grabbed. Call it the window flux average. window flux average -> 4.91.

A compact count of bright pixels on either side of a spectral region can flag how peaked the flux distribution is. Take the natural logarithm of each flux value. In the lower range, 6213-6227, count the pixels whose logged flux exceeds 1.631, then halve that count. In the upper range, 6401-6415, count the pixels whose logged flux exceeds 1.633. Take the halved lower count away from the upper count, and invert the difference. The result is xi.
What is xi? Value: 1.0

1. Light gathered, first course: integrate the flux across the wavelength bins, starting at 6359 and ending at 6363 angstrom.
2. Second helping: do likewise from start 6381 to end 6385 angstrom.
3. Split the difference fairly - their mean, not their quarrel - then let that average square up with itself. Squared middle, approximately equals 328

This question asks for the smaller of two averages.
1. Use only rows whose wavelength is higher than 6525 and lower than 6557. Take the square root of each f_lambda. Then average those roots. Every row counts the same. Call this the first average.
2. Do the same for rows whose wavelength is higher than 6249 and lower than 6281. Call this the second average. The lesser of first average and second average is 2.22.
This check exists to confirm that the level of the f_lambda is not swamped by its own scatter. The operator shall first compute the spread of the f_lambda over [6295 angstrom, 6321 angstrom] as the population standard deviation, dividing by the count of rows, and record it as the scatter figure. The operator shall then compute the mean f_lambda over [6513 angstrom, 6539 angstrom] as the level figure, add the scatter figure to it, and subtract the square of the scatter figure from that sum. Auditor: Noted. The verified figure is 5.21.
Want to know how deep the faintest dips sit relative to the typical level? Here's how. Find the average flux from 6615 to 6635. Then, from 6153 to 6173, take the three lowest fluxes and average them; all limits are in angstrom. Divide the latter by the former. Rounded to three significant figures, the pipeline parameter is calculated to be 0.923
